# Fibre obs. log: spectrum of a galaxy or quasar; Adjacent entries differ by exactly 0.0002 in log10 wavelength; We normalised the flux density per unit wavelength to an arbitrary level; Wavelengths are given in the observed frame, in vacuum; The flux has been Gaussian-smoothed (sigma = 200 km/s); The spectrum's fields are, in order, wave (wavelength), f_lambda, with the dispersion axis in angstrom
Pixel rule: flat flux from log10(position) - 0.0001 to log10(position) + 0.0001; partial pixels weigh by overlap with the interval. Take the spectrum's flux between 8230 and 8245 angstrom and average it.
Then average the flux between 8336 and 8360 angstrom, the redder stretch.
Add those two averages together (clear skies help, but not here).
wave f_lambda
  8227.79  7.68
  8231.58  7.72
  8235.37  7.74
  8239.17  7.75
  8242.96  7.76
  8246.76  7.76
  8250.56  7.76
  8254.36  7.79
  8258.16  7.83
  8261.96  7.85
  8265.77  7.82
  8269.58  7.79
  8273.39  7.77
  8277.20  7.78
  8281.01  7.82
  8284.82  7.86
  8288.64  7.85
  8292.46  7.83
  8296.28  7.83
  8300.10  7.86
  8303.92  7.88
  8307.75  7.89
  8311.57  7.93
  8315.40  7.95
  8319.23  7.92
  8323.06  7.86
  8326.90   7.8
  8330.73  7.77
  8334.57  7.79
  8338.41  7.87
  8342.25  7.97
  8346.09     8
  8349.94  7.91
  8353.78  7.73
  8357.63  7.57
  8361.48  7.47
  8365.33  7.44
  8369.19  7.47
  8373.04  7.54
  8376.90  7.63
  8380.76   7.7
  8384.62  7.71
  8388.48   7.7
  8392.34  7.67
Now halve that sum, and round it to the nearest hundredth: 7.79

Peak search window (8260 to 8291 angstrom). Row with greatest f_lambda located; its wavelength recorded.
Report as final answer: 8284.82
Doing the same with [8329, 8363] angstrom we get 8346.09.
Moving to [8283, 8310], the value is 8307.75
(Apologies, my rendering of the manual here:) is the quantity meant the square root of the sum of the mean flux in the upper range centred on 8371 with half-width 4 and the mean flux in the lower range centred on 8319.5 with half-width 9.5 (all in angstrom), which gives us 3.92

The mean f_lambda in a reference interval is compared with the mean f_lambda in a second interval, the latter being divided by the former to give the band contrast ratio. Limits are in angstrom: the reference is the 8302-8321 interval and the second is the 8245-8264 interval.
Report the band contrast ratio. 0.99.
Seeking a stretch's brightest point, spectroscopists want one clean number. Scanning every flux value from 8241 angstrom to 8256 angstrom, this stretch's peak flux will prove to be 7.79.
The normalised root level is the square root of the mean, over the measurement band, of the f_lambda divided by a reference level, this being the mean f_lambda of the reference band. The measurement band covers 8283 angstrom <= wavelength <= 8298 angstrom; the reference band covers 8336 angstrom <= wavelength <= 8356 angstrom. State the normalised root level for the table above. 0.997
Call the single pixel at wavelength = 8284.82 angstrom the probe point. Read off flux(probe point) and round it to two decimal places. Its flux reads 7.86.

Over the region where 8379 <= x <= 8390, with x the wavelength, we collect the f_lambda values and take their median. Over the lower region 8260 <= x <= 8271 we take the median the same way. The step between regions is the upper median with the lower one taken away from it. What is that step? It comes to -0.12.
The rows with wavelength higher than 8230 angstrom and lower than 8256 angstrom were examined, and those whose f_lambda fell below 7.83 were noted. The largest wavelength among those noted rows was 8254.36 angstrom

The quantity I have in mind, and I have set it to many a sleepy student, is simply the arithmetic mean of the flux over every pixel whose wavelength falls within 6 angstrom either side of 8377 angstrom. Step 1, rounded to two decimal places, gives 7.62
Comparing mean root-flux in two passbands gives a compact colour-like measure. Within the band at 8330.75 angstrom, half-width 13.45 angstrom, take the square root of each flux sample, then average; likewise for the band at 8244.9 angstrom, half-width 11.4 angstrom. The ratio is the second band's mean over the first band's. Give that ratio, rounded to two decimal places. 0.99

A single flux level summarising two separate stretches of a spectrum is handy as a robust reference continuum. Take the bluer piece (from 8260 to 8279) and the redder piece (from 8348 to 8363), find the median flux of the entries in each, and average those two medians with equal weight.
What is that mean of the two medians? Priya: 7.72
